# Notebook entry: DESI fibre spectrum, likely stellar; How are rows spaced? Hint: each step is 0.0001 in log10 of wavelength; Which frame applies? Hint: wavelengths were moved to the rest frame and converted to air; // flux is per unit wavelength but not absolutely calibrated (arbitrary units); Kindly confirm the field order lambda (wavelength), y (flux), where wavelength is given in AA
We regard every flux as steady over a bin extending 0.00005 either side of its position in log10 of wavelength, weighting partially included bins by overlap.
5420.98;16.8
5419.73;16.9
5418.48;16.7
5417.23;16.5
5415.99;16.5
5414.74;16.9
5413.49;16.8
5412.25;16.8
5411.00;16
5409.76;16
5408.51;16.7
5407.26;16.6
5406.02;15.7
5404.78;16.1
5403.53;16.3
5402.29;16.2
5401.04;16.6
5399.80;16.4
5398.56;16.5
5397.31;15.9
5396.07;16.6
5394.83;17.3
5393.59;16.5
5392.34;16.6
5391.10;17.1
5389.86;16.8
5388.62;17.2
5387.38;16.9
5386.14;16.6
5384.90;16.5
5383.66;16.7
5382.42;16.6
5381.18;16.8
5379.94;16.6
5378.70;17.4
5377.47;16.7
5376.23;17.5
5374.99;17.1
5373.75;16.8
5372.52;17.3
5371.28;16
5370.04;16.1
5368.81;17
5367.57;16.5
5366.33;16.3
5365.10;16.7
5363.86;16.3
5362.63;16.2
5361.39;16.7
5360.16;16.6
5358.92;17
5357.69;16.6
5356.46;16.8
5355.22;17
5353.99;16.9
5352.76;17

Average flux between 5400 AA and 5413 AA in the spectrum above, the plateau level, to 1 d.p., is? 16.3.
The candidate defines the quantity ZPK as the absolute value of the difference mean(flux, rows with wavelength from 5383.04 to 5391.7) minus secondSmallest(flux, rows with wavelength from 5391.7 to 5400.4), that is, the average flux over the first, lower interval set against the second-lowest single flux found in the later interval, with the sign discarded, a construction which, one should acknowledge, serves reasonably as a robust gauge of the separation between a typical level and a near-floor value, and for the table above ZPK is 0.4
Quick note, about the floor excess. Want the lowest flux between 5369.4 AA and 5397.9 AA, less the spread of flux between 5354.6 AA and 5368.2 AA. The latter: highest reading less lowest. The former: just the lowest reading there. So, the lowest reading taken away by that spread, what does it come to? 15.1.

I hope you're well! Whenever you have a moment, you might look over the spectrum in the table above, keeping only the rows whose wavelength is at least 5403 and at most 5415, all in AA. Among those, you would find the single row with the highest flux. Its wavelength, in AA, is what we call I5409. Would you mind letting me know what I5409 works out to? 5414.74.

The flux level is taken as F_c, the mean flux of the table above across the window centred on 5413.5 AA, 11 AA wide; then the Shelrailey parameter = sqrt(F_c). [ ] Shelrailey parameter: 4.067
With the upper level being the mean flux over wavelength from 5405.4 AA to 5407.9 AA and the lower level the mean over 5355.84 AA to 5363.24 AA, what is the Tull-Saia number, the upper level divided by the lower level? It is 0.97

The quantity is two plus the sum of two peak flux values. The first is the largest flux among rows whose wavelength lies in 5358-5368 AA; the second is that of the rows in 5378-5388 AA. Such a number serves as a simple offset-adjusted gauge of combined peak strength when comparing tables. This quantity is 36.40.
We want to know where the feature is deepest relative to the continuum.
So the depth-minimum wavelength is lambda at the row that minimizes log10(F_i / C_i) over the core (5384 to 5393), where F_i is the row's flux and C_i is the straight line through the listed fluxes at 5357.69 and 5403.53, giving 5384.90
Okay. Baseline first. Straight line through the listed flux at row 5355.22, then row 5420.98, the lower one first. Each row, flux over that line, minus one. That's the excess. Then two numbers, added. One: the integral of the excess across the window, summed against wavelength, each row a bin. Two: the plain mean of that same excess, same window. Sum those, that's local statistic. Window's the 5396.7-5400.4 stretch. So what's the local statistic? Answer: -0.17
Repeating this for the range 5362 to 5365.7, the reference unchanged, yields -0.16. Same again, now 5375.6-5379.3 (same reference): 0.07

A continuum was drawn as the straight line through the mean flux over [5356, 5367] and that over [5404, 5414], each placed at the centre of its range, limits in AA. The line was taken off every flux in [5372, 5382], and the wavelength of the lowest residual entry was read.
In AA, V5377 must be 5379.94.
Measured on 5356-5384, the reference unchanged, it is 5371.28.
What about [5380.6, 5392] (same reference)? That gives 5384.90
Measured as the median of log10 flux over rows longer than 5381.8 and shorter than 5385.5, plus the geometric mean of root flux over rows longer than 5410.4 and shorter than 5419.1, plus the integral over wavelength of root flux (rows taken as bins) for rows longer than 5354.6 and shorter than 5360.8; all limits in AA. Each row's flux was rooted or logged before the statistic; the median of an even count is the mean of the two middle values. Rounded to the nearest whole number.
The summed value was 31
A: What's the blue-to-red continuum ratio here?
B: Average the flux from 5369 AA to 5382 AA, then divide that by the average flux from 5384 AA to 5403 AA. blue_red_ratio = 1.01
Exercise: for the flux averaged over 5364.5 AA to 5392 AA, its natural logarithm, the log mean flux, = 2.820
